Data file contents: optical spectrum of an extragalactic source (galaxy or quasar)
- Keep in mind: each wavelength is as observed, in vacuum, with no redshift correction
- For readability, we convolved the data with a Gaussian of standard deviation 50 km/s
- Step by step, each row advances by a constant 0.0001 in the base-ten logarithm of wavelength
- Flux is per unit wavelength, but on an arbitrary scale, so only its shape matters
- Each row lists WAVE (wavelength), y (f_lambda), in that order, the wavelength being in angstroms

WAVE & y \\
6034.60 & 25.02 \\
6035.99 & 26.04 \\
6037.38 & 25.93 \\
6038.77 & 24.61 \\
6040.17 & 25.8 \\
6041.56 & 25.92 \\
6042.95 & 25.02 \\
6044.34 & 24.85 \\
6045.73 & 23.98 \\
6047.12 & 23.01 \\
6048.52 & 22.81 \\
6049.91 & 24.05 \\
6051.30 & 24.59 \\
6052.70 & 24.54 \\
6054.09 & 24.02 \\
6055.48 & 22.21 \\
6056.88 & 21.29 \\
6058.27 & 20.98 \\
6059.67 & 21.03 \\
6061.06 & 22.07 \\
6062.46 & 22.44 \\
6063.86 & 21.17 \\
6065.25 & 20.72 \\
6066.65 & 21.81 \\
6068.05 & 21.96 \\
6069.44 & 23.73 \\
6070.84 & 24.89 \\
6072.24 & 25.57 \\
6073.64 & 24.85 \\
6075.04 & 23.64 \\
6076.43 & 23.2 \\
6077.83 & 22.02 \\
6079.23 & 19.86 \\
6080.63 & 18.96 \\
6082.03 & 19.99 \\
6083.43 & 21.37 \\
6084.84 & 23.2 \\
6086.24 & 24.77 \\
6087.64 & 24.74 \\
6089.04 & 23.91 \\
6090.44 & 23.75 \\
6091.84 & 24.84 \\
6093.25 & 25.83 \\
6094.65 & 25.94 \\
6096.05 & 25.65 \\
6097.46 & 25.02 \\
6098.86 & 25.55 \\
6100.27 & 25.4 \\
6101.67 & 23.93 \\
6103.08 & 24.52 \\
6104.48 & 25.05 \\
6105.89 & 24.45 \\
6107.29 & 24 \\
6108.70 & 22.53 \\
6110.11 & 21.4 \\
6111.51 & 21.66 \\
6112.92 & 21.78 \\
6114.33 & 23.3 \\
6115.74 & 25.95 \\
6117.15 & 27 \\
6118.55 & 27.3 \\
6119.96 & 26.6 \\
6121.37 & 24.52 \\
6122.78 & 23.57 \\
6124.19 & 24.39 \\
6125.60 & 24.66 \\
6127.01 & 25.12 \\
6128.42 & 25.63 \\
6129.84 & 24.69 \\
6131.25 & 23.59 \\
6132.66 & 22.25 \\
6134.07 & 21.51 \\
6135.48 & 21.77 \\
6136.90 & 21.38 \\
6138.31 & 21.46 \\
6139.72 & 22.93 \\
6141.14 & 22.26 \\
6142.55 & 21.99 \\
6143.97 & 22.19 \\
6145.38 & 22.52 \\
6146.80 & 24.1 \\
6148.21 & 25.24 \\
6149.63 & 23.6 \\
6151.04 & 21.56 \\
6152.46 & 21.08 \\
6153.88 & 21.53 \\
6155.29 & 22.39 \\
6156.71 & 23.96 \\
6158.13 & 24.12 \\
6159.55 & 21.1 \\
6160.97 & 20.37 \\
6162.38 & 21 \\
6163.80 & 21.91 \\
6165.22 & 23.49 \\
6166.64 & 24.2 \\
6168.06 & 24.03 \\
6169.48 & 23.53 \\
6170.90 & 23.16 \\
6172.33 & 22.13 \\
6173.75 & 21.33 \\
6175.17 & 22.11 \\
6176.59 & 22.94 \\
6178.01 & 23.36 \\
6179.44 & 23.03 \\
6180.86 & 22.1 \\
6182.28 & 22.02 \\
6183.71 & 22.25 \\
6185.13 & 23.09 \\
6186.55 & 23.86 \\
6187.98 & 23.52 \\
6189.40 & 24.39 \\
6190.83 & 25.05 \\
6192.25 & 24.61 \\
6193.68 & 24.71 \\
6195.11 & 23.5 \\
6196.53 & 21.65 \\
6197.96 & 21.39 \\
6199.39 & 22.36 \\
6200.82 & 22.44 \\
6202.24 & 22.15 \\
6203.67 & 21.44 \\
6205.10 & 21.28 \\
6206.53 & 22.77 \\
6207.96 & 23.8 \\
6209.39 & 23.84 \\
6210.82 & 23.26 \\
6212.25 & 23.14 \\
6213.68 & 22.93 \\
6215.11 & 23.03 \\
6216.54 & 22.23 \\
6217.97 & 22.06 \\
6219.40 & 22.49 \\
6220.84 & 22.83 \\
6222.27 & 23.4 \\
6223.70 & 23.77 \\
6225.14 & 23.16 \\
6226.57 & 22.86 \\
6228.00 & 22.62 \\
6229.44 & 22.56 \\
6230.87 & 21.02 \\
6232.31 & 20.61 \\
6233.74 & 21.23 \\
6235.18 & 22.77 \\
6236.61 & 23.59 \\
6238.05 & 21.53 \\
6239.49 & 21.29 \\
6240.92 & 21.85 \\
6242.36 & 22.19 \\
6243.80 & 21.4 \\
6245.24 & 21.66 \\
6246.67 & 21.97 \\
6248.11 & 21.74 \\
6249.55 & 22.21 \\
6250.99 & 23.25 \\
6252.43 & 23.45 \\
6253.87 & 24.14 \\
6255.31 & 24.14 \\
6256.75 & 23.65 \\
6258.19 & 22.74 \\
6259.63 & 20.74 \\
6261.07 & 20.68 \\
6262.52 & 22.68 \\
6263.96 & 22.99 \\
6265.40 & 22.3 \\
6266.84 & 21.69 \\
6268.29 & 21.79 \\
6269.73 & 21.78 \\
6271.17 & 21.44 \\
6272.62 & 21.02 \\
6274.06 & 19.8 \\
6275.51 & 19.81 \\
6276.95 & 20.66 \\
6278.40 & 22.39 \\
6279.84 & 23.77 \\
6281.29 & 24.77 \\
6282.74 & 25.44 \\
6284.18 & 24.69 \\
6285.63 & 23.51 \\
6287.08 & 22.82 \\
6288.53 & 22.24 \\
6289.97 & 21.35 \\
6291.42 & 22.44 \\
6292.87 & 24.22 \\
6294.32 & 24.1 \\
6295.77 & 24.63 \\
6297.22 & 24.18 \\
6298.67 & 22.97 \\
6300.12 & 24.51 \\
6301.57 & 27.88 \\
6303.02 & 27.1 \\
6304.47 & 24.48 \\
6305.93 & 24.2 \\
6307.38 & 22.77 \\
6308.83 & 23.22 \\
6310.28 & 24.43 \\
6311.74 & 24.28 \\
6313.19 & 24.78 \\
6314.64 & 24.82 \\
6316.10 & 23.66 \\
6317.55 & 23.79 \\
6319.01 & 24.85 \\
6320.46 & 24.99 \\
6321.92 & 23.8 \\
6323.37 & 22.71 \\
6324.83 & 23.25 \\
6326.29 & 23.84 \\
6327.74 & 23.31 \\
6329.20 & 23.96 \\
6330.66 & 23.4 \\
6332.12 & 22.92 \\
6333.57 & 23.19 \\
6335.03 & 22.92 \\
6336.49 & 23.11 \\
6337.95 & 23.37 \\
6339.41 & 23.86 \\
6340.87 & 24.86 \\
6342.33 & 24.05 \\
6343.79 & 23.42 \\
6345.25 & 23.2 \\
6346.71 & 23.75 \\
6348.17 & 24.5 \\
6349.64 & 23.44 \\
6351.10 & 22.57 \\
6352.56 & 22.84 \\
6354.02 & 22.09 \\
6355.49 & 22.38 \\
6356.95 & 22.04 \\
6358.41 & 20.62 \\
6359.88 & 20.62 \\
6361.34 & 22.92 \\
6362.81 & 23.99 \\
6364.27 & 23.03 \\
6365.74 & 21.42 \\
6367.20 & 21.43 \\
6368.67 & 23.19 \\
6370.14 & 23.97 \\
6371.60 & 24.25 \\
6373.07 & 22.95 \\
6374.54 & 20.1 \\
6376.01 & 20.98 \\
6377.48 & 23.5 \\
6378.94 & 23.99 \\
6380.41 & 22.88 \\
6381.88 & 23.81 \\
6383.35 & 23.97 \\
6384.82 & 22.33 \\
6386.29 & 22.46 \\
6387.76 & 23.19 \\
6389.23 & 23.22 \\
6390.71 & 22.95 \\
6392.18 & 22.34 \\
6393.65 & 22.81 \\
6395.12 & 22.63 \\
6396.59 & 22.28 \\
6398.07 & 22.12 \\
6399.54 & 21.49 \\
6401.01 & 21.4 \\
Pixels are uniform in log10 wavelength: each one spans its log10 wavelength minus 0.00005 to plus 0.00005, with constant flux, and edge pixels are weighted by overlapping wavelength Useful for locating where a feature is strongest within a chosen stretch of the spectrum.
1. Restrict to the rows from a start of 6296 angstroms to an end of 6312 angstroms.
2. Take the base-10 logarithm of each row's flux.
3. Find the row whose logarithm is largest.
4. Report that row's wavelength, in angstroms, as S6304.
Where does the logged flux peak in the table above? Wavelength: 6301.57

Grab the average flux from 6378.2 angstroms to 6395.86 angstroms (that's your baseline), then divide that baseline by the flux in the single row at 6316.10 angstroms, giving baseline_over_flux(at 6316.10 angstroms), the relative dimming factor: 0.97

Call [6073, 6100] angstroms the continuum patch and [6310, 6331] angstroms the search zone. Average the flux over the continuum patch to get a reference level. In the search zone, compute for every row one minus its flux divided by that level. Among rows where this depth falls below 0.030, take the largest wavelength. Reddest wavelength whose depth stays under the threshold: 6330.66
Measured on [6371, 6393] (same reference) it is 6390.71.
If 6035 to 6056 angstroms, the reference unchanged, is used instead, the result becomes 6054.09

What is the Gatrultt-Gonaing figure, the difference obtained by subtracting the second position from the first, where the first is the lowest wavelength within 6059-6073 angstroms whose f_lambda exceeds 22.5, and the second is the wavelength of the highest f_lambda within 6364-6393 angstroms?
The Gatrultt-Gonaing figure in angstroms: -302.2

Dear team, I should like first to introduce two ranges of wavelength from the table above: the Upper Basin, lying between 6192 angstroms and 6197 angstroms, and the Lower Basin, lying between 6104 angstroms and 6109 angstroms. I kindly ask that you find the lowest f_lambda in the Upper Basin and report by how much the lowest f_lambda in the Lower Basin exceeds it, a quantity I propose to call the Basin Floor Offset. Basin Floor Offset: 0.88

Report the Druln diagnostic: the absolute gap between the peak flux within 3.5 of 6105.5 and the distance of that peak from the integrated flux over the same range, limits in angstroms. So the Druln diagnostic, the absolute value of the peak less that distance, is 119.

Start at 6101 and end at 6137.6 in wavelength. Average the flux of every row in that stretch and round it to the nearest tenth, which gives 23.9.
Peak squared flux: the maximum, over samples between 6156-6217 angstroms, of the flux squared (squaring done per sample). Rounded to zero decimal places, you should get 628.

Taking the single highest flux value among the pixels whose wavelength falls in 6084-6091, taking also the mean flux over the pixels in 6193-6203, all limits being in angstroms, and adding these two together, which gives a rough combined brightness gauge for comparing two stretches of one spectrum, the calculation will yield 47.4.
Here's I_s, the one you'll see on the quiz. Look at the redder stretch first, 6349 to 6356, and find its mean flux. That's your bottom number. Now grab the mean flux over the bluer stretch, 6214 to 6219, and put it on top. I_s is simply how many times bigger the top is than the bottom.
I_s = 0.99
